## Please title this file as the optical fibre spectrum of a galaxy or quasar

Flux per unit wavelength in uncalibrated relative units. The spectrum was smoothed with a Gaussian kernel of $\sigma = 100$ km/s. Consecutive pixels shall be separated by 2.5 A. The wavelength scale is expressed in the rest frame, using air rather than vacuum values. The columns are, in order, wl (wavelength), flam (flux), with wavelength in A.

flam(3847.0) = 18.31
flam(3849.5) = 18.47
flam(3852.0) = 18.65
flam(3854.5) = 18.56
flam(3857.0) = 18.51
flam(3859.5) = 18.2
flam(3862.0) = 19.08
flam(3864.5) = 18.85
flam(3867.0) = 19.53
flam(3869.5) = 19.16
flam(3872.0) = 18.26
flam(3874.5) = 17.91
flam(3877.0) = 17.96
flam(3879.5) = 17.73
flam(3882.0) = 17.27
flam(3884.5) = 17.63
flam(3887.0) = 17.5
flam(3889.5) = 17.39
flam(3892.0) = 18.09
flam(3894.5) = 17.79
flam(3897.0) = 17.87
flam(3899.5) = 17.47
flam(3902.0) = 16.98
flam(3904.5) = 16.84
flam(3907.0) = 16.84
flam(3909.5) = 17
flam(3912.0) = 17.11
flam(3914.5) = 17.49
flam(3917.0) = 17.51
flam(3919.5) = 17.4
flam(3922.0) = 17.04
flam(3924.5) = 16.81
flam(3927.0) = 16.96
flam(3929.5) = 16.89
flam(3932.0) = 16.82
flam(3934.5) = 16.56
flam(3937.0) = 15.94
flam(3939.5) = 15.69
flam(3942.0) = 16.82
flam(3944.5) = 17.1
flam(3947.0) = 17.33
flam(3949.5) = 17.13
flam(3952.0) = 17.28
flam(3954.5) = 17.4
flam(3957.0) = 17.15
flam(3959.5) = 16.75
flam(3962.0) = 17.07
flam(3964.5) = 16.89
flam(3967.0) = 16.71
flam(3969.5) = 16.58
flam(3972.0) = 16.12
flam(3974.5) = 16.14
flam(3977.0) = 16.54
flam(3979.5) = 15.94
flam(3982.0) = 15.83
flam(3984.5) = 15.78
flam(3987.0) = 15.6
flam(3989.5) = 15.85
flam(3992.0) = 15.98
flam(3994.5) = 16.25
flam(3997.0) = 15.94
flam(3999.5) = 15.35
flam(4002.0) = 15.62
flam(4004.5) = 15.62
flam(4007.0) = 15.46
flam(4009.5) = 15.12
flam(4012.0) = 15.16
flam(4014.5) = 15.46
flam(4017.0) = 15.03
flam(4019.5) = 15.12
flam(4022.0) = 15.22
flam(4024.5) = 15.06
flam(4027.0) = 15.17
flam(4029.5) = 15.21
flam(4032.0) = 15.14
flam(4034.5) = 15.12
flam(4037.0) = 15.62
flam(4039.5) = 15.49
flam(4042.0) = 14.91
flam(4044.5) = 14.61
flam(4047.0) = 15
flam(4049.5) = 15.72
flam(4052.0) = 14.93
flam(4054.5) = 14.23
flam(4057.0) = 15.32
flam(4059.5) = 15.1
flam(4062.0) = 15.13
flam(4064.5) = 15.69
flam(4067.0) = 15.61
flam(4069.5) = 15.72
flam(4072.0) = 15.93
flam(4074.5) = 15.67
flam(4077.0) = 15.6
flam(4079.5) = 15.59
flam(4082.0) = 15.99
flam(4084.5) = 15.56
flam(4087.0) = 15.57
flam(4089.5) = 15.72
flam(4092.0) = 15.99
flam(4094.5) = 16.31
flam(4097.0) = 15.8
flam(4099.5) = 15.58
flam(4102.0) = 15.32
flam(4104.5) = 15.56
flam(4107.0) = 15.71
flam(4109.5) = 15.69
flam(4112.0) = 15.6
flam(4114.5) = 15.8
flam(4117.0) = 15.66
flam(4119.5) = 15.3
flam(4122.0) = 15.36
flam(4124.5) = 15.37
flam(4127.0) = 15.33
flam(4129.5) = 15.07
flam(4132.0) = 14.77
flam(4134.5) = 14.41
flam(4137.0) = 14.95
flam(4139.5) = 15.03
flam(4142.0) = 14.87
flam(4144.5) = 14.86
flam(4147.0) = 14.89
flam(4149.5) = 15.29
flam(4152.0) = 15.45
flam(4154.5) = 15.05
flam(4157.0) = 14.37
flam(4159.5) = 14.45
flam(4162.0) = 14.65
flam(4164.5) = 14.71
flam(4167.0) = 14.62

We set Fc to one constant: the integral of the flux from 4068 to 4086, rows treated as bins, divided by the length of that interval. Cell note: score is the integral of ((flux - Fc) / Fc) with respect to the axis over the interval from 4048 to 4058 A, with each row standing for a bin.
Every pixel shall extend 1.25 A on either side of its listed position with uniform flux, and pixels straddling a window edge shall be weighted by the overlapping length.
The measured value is -0.43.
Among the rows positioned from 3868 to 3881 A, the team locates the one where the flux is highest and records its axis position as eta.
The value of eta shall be 3869.5 A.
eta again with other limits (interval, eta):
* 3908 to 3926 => 3917.0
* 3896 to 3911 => 3897.0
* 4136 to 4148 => 4139.5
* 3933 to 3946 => 3944.5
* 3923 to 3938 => 3927.0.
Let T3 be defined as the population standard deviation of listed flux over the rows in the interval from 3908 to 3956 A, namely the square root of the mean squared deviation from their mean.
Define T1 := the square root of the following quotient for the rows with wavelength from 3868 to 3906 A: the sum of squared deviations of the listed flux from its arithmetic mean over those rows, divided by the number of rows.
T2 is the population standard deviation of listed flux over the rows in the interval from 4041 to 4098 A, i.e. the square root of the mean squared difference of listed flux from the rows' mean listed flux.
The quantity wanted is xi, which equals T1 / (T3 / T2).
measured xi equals 0.6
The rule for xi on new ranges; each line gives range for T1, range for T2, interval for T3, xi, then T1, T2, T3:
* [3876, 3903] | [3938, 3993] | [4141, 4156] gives 0.8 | 0.31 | 0.59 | 0.23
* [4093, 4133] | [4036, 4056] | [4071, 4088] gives 1.0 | 0.34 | 0.48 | 0.17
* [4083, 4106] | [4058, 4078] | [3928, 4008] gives 0.1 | 0.27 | 0.27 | 0.62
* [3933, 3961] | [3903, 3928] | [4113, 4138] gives 0.4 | 0.54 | 0.26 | 0.39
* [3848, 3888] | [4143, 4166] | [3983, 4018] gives 0.6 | 0.62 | 0.34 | 0.34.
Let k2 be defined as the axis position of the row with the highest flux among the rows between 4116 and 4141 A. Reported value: 4117.0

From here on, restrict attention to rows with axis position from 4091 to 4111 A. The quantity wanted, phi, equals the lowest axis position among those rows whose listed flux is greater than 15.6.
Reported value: 4092.0 A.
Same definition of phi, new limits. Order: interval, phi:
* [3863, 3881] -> 3864.5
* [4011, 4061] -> 4037.0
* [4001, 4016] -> 4002.0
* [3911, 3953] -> 3912.0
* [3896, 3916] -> 3897.0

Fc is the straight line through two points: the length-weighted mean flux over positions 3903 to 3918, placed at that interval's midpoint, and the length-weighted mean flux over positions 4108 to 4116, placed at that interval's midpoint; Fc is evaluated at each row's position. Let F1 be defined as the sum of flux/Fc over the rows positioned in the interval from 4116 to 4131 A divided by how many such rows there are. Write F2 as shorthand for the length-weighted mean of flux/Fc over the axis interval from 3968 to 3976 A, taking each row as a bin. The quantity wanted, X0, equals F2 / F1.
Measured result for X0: 0.99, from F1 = 0.98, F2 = 0.98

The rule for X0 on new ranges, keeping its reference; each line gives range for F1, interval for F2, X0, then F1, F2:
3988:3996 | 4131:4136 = 0.97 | 0.97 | 0.94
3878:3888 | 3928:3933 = 0.98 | 1.01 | 0.99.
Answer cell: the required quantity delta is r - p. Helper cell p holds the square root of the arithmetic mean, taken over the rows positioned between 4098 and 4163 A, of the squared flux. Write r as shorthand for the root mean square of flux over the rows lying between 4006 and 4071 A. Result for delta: 0.0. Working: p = 15.2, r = 15.2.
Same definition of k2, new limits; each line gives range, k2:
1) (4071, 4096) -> 4094.5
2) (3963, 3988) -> 3964.5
